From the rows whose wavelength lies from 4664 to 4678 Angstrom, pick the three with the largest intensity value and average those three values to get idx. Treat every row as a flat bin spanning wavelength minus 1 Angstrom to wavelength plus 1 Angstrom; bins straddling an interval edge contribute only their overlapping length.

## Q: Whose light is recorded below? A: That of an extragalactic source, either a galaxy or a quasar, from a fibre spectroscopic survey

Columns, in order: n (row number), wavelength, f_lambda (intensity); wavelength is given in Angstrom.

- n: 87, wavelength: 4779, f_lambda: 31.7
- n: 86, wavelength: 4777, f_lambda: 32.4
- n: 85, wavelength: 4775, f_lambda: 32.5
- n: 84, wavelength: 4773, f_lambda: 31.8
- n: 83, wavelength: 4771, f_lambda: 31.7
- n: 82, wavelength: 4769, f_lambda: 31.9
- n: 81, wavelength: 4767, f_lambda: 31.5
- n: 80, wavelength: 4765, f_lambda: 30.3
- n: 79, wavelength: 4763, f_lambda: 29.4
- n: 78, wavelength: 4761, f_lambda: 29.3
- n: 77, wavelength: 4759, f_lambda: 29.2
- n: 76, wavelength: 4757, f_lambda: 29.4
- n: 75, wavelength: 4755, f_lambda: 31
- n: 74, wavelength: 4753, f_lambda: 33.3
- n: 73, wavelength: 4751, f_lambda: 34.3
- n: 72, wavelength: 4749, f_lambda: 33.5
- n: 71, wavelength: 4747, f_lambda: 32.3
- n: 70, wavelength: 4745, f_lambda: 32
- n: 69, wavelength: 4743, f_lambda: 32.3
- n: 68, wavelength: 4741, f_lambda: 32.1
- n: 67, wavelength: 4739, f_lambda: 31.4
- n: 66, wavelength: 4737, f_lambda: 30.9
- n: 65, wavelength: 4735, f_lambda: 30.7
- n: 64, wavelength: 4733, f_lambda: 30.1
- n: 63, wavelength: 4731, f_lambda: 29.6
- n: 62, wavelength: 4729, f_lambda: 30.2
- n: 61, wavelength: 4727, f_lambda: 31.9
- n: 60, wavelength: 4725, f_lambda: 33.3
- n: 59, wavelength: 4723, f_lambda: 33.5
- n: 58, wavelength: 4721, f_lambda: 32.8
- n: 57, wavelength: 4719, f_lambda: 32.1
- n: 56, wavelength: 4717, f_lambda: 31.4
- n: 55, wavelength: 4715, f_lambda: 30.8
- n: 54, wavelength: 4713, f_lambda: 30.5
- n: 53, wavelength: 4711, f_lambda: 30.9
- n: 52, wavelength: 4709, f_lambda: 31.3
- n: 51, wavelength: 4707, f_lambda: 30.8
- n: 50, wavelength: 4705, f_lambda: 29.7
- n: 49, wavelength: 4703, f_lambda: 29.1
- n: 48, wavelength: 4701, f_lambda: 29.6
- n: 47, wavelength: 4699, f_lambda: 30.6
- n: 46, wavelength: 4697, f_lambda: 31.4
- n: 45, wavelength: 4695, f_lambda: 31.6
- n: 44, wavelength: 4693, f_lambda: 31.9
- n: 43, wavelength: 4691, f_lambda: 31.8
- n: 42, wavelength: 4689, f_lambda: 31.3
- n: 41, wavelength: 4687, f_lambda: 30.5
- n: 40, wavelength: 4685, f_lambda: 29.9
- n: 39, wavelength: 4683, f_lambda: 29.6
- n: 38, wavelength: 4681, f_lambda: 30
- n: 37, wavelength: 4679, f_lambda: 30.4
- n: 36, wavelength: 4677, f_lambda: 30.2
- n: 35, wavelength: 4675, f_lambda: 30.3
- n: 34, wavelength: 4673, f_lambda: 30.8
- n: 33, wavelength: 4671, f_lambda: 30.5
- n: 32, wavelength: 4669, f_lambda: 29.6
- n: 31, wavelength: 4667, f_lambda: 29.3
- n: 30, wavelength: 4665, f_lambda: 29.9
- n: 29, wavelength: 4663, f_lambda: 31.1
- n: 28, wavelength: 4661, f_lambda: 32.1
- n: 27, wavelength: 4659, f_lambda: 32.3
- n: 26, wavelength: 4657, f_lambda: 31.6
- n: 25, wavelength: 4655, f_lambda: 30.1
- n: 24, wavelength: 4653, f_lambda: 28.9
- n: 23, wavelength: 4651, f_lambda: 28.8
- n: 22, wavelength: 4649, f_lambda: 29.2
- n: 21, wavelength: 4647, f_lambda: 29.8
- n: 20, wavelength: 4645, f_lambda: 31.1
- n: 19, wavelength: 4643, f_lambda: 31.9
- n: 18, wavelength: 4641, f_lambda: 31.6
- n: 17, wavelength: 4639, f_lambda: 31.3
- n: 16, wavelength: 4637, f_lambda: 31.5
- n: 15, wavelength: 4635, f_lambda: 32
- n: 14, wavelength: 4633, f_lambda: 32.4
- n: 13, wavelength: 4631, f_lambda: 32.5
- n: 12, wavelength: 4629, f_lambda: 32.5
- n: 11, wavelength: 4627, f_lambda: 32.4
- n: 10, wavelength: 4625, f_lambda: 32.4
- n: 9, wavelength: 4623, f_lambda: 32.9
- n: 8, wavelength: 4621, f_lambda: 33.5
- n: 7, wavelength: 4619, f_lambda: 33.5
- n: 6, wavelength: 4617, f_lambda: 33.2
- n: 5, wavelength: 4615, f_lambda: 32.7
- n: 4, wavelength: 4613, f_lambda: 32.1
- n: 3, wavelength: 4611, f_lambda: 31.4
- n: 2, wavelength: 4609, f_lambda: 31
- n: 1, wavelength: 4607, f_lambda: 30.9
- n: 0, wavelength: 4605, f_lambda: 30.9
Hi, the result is 30.5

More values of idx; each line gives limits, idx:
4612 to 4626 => 33.4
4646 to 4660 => 31.3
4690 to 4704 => 31.8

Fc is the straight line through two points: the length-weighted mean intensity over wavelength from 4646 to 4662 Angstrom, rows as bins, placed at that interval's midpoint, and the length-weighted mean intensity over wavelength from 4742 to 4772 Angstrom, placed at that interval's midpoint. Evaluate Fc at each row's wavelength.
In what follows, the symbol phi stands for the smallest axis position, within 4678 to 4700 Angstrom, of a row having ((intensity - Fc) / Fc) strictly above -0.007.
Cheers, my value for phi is 4679 Angstrom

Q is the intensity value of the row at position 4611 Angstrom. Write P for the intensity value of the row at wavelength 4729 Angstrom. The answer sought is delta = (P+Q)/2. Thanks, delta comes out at 31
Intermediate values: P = 30.2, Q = 31.4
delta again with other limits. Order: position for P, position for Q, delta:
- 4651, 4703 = 29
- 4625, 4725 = 33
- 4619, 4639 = 32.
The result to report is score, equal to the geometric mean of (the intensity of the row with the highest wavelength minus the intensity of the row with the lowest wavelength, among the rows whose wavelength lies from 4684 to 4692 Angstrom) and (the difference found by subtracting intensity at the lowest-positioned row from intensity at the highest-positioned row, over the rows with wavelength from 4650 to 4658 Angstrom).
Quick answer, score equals 2.3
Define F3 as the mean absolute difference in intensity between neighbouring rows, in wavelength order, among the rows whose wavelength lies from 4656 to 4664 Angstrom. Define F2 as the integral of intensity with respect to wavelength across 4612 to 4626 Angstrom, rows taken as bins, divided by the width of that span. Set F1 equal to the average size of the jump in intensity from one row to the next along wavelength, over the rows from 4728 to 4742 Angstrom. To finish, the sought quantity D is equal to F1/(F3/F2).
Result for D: 27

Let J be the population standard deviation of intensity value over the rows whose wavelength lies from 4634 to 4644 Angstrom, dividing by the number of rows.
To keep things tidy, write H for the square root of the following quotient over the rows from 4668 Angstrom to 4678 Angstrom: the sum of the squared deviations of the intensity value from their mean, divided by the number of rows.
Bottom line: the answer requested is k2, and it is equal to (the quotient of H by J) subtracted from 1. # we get -0.5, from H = 0.4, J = 0.26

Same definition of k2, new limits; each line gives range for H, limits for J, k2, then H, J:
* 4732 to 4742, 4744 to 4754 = 0.2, 0.7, 0.84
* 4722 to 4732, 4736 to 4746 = -2.1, 1.6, 0.52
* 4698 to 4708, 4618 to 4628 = -0.3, 0.6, 0.49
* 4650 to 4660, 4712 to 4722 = -0.7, 1.4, 0.84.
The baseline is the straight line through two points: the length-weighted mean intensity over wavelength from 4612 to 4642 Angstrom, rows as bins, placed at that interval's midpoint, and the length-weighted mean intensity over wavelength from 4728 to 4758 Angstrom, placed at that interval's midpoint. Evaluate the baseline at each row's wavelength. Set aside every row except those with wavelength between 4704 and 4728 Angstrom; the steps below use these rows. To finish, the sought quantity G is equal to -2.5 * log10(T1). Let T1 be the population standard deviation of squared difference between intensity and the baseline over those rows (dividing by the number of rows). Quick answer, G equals -0.3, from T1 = 1.4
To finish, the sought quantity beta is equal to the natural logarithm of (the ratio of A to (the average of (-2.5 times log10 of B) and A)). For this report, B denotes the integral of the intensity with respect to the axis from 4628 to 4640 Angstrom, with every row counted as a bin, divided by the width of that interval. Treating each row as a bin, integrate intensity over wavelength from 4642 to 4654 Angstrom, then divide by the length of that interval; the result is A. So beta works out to 0.827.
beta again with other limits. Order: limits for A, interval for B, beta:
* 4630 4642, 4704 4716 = 0.817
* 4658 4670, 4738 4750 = 0.824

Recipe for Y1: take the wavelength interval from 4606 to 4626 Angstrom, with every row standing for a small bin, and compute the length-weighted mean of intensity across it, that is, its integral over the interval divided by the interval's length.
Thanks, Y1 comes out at 32.4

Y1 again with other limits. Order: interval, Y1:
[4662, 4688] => 30.2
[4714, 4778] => 31.5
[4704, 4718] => 30.8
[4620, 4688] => 31.0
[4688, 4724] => 31.2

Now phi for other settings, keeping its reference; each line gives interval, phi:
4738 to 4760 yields 4739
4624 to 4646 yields 4625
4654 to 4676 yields 4657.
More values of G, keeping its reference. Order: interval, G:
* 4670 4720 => -0.8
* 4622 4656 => -1.5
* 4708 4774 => -0.7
